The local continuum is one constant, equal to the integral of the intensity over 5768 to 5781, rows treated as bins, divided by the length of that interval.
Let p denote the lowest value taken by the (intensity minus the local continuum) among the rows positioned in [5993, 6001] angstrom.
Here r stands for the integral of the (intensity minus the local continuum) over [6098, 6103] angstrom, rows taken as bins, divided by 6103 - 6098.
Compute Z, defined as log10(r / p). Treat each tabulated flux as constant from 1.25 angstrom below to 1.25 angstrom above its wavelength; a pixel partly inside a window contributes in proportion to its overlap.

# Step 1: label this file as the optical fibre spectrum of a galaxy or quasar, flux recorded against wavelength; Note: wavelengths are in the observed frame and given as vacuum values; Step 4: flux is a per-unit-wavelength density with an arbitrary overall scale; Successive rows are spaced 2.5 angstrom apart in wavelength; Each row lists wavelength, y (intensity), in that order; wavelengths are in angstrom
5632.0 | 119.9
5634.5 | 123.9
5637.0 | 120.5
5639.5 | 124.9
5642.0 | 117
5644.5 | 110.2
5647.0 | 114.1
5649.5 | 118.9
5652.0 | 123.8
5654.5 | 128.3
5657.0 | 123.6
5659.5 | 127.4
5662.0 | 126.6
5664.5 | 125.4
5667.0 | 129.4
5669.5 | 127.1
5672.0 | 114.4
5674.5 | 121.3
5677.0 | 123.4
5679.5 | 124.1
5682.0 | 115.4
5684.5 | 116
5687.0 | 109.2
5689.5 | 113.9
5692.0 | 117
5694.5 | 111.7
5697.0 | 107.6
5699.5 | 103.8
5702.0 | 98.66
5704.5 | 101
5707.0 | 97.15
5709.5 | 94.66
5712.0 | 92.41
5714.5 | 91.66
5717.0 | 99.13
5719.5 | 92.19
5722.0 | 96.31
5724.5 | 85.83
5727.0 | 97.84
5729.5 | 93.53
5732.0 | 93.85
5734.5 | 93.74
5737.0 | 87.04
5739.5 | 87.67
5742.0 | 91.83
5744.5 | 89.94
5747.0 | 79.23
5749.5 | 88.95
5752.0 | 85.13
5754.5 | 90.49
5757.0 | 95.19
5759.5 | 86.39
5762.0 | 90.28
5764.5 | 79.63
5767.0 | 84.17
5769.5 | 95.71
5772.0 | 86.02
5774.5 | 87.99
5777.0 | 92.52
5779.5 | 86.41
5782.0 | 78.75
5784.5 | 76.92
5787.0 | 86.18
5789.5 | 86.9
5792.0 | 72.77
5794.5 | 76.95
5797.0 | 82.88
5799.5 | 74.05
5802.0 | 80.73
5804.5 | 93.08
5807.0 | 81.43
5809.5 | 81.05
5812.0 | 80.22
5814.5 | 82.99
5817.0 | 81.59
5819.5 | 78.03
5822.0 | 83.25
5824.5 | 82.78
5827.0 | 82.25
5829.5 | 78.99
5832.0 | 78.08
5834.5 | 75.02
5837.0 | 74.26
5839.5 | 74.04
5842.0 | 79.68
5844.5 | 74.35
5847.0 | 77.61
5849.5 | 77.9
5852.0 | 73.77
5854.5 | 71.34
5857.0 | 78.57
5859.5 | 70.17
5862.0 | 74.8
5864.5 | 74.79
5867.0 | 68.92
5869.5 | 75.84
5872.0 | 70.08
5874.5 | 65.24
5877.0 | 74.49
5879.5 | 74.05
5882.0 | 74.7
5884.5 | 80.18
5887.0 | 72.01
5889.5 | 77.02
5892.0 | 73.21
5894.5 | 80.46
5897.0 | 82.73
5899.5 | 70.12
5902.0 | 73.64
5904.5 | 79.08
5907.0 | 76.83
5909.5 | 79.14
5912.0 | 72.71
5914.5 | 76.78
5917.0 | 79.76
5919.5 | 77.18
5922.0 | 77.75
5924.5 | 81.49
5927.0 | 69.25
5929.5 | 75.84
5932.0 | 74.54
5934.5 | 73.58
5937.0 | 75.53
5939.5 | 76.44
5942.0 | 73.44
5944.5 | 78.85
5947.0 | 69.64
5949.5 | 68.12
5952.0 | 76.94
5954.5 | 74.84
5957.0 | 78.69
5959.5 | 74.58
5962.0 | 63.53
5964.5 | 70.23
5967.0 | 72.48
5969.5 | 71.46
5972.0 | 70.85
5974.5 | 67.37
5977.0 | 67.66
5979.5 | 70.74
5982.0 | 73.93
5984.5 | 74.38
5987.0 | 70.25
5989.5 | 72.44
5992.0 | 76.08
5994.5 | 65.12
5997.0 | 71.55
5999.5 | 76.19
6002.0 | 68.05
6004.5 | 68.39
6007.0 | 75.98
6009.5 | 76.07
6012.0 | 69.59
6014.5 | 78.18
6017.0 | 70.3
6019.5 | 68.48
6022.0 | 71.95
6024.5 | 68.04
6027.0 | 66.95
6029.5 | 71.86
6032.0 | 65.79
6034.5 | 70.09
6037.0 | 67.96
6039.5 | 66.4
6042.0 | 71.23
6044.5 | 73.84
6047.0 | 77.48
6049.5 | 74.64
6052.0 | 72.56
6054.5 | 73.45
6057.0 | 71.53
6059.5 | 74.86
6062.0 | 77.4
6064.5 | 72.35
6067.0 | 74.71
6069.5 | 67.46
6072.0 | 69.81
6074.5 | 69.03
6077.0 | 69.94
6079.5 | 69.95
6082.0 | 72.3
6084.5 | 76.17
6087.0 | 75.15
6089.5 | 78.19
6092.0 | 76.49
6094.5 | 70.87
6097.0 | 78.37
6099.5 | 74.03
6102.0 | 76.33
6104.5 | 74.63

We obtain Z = -0.2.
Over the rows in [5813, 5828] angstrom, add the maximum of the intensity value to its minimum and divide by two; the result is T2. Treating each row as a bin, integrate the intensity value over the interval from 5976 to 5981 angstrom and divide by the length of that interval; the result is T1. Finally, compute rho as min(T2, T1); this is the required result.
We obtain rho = 69.5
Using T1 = 70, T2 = 81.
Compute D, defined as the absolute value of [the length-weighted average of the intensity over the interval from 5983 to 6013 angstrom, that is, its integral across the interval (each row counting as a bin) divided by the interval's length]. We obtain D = 72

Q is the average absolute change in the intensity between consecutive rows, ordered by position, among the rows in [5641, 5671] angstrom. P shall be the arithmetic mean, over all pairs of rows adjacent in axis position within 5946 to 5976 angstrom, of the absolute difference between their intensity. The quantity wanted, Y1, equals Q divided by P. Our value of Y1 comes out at 0.9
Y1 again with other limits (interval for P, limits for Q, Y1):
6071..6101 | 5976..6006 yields 1.5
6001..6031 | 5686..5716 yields 0.8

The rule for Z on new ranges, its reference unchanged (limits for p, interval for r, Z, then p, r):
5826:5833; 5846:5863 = 0.1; -11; -14.6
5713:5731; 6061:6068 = 0.6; -4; -14.7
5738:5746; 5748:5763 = -1.0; -2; -0.2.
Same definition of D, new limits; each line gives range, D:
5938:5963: 74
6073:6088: 72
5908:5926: 78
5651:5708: 117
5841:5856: 76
